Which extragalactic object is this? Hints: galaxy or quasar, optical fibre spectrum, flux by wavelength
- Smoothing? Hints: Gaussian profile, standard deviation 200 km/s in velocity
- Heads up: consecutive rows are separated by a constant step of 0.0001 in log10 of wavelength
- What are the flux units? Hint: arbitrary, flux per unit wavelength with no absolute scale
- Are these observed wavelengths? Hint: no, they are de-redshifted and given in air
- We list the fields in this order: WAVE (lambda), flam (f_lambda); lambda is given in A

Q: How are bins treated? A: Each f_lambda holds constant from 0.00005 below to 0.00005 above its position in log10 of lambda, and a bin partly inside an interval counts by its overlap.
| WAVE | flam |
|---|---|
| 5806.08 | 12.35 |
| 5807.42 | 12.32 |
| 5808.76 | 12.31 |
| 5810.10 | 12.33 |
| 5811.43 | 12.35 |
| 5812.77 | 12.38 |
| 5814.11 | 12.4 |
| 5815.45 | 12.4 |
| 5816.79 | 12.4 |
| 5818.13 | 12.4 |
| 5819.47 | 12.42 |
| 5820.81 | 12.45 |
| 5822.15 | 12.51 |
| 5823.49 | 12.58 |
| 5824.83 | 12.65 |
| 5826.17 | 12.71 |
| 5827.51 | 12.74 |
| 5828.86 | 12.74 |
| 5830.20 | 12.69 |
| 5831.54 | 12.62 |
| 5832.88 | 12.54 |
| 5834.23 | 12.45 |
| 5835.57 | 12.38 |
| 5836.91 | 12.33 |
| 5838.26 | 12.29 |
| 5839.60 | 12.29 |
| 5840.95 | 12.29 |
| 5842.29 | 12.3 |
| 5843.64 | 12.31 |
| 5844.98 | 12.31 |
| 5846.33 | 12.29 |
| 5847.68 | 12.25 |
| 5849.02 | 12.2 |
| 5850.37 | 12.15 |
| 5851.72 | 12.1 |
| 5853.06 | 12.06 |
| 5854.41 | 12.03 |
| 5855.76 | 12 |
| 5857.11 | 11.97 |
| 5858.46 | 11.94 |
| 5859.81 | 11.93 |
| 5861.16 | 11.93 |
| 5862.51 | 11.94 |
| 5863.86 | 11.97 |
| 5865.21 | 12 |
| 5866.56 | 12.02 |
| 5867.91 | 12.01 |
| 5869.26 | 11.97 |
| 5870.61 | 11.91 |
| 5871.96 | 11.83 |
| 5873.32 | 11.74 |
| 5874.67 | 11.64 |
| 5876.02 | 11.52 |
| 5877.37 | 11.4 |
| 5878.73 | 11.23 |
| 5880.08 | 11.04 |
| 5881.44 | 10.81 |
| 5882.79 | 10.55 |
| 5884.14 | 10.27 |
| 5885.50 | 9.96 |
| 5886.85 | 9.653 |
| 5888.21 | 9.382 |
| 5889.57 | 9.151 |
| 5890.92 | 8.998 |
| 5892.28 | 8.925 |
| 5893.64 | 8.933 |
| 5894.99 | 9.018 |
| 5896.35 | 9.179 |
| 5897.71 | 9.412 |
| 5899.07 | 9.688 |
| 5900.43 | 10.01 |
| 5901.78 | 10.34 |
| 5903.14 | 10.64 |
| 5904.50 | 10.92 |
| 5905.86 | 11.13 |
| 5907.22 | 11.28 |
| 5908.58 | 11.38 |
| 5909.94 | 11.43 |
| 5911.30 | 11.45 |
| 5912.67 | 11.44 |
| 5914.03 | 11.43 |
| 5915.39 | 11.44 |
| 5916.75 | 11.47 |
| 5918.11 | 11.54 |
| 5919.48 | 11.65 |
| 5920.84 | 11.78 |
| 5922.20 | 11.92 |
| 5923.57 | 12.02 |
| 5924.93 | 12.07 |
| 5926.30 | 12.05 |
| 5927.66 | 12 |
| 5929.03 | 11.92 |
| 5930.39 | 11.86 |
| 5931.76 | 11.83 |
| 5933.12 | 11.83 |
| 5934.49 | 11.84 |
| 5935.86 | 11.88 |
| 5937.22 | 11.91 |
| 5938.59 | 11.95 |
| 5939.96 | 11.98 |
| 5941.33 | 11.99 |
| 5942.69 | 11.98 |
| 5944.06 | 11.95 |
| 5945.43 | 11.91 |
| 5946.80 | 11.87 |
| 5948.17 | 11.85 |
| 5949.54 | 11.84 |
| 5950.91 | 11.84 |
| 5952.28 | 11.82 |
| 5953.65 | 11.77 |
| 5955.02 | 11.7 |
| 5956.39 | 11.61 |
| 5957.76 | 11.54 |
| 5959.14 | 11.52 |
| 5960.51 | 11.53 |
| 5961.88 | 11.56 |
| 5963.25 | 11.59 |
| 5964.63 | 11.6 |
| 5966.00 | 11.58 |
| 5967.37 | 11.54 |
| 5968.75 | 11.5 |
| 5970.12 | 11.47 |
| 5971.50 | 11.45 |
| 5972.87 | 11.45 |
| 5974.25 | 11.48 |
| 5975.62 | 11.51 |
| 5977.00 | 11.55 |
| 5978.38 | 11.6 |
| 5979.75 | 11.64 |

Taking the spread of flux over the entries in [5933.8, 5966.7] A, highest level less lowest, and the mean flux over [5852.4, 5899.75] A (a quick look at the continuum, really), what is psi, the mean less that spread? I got 10.4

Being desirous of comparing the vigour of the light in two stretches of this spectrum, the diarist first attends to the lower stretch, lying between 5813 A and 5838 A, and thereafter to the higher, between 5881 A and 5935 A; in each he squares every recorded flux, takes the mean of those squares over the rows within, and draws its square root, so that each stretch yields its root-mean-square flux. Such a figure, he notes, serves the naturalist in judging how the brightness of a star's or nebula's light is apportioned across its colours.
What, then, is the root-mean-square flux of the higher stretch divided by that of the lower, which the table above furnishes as 0.87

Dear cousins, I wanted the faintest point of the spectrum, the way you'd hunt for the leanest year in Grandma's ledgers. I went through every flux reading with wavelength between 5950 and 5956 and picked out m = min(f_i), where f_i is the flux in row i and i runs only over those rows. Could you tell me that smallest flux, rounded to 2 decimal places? 11.70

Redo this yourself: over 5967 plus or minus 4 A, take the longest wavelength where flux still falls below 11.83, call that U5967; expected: 5970.12 A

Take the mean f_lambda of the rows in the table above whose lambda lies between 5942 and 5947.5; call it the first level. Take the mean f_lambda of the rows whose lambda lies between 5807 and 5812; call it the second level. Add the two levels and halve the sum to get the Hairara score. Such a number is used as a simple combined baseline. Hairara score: 12.1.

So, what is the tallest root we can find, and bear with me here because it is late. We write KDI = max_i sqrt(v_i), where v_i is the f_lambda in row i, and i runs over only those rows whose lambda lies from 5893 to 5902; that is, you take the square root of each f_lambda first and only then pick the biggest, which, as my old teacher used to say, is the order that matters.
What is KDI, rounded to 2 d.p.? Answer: 3.22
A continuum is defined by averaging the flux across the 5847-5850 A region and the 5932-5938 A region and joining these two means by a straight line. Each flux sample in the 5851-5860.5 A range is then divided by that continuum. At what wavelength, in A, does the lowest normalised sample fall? 5859.81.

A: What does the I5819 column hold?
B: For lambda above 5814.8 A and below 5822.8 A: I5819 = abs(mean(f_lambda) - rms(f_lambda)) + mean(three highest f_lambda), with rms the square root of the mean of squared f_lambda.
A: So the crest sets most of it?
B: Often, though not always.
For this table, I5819 12.5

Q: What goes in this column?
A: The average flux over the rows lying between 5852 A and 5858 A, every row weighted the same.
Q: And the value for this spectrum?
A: 12.0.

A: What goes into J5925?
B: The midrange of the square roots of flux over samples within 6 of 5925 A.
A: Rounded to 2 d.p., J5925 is 3.44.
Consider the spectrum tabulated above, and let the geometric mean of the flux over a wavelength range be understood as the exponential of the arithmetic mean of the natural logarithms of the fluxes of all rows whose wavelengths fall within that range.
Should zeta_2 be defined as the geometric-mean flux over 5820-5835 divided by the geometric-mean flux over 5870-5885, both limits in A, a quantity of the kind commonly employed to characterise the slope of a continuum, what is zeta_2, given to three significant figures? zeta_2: 1.12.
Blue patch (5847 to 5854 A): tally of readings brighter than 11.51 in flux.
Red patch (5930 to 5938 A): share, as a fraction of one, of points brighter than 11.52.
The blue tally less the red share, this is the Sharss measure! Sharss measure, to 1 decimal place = 4.0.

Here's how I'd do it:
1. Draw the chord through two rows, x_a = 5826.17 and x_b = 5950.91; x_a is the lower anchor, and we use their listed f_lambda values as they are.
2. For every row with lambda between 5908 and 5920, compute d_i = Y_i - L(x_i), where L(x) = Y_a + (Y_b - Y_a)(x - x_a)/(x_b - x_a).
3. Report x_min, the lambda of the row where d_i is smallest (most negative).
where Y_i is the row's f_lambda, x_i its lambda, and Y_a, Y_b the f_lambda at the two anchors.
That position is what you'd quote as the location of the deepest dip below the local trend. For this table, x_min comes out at 5908.58 A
